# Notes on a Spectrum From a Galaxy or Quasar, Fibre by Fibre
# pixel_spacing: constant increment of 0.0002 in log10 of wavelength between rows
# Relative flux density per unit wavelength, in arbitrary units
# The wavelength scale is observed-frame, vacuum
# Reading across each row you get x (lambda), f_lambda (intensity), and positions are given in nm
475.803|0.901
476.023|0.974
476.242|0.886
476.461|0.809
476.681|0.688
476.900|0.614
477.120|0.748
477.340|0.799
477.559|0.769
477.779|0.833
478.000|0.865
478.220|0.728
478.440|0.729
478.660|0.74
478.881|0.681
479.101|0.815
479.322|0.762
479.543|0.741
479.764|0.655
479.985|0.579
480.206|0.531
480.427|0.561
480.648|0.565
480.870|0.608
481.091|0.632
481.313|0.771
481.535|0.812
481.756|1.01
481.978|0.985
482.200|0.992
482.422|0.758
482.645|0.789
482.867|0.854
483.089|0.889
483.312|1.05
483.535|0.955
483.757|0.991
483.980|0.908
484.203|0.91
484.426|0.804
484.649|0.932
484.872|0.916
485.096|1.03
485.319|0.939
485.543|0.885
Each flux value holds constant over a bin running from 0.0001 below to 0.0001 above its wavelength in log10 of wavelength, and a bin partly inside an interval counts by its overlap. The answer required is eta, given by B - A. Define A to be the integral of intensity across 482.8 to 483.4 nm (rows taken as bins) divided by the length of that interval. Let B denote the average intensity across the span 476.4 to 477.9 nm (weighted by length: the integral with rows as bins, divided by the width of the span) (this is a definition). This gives -0.18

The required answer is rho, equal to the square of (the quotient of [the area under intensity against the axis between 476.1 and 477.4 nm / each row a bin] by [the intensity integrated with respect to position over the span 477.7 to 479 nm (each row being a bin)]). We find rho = 1.0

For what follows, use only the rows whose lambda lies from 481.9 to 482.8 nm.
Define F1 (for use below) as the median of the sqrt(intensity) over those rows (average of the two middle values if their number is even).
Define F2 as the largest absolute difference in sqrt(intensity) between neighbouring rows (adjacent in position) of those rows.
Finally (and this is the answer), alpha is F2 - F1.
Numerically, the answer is -0.82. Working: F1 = 0.94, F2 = 0.125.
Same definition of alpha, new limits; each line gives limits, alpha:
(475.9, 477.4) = -0.81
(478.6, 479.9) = -0.78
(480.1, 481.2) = -0.72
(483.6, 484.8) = -0.89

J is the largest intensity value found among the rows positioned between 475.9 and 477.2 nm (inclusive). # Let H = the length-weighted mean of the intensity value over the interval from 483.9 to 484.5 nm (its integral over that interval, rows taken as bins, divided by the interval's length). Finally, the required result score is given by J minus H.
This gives 0.10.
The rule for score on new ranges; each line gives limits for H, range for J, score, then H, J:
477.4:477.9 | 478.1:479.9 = 0.01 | 0.802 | 0.815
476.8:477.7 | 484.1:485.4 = 0.29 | 0.738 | 1.03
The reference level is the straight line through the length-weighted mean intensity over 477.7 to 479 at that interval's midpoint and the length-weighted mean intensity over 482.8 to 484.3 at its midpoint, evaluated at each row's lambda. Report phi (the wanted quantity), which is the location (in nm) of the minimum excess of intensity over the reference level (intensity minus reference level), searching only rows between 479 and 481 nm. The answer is 480.206 nm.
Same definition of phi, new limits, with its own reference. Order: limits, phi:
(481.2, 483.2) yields 482.422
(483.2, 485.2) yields 484.426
